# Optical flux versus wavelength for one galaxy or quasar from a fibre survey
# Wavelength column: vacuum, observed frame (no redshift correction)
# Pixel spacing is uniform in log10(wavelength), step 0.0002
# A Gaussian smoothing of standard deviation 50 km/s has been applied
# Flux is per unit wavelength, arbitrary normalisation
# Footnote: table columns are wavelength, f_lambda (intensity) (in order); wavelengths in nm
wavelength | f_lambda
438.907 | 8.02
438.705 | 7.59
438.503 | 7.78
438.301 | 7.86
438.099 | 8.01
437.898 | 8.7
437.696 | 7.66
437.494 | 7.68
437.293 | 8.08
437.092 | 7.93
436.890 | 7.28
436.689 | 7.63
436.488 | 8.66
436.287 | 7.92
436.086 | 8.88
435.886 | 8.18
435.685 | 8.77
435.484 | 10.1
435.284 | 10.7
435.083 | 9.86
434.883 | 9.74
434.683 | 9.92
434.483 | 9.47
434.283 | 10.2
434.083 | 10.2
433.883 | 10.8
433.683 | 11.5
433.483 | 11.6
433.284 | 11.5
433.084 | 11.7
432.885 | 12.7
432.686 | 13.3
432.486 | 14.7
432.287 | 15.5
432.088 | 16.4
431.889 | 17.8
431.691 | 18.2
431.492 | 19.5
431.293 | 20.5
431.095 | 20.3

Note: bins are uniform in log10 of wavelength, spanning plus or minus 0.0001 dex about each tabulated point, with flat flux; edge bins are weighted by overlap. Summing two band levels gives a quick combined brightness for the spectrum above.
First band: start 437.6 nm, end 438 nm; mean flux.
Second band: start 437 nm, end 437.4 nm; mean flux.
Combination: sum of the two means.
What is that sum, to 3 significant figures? 16.2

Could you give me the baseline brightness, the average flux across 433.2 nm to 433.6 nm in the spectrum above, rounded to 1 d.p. 11.6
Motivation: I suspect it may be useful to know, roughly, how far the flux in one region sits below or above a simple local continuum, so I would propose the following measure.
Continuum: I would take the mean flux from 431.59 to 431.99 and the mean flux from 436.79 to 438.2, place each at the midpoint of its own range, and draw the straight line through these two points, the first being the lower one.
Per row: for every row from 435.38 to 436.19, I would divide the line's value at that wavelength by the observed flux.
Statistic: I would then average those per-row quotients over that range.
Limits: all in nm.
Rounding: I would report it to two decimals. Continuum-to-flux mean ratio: 1.22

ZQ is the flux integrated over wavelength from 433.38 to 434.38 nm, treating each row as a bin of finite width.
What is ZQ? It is 11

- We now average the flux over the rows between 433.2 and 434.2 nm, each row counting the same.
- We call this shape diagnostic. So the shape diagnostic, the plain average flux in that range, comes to 11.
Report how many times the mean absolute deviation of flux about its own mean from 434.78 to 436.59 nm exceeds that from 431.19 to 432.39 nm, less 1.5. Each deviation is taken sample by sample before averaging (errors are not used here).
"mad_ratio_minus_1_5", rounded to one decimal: -0.9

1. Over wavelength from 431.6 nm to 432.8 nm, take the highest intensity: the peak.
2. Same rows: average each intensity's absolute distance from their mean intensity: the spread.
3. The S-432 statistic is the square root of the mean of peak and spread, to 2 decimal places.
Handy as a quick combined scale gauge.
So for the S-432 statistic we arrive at 3.14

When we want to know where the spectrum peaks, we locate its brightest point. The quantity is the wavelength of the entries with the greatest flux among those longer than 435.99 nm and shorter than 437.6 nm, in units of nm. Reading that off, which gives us 436.086 nm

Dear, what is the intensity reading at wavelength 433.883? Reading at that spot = 10.8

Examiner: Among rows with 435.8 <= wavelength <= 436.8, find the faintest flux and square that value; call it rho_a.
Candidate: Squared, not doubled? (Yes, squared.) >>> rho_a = 58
